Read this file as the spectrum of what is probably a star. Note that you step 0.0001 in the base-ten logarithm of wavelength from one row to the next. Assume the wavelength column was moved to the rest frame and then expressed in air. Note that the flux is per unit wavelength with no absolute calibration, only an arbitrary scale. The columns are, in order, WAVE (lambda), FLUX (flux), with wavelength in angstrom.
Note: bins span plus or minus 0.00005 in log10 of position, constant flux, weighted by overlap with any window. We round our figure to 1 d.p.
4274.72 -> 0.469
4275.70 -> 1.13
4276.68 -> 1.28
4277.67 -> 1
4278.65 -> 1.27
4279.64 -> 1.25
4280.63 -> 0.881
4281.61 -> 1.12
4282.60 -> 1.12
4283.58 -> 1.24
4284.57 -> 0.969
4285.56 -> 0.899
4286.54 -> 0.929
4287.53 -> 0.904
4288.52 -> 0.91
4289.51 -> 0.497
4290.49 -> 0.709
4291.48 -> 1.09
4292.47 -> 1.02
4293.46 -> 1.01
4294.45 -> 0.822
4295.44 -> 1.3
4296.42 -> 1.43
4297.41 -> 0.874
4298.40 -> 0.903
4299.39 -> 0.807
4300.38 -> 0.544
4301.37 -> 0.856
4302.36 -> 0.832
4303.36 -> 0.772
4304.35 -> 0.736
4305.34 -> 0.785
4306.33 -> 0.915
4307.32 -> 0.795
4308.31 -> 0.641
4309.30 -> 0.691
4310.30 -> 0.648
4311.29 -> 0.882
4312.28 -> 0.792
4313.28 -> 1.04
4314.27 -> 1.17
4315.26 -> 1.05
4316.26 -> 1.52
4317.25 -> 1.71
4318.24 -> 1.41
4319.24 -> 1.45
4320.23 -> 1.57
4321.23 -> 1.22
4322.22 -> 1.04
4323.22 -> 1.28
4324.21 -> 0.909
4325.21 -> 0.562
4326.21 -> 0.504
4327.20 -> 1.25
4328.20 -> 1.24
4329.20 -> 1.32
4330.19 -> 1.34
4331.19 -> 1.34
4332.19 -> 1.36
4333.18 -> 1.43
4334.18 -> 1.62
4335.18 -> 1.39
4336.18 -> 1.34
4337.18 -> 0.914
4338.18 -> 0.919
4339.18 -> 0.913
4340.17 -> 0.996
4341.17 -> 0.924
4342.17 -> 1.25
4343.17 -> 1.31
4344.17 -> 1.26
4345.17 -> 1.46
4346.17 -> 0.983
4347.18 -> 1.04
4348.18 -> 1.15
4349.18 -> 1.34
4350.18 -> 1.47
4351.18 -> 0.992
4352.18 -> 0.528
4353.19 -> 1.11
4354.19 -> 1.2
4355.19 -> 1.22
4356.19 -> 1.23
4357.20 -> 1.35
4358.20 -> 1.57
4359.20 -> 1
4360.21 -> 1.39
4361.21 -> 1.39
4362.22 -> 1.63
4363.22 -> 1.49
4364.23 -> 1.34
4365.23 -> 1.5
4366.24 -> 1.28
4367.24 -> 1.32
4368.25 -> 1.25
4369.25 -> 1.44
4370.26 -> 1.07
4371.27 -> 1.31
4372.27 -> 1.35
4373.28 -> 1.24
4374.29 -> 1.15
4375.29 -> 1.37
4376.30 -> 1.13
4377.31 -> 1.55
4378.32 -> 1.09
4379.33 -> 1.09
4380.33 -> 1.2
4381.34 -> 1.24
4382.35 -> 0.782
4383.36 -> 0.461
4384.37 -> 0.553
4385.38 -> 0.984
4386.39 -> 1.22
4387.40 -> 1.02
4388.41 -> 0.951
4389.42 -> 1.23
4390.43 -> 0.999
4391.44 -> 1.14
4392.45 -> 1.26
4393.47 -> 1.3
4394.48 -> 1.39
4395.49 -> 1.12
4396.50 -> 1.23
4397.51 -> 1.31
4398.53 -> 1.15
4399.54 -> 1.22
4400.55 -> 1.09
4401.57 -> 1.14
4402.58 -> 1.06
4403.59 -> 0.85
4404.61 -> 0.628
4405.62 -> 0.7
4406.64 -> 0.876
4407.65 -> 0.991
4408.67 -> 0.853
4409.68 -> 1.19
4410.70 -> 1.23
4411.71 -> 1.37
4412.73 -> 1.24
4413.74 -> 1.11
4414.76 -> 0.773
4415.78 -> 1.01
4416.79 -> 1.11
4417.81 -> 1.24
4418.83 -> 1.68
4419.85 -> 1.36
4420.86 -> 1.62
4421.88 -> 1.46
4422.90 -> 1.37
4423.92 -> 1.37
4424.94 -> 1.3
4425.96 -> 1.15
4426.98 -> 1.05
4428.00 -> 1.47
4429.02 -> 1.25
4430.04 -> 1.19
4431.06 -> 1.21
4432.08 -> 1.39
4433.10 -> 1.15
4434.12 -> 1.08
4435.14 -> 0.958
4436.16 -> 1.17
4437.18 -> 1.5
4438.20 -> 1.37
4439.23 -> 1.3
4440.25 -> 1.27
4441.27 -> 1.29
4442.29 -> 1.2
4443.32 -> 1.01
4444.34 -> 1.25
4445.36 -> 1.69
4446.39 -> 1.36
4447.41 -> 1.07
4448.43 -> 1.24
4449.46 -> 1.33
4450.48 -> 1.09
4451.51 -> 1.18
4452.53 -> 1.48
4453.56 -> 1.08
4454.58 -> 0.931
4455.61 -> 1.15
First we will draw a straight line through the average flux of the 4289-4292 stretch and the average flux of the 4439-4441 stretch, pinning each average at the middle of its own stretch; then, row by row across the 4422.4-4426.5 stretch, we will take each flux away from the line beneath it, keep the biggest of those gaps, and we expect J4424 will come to 0.1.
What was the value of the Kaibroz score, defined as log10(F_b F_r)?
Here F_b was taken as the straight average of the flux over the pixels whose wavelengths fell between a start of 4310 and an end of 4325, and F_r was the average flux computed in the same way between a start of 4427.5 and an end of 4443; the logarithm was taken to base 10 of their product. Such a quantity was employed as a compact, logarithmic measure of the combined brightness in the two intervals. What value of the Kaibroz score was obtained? 0.17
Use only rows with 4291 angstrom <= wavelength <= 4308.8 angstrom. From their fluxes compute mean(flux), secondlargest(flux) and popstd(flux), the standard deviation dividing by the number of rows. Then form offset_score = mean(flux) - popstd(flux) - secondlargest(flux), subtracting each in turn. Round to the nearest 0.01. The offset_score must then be -0.61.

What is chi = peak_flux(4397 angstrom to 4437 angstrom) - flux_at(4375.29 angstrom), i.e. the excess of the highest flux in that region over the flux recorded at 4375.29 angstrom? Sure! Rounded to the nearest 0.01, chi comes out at 0.31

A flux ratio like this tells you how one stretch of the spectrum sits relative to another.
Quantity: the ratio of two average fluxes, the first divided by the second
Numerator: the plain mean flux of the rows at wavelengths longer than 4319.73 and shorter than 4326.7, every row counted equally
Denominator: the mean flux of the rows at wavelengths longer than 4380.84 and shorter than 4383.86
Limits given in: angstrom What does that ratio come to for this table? 1.22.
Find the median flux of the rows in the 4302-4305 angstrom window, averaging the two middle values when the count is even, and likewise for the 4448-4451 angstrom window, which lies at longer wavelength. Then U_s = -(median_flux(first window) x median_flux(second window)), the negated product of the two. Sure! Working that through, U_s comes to -1.0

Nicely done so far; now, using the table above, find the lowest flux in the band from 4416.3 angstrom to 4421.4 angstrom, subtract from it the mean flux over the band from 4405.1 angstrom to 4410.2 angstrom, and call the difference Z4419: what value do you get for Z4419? 0.2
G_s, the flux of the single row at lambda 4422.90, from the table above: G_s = 1.37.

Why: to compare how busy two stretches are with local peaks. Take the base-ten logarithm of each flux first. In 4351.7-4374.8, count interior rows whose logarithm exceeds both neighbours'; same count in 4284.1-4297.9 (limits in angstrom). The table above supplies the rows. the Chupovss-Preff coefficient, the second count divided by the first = 1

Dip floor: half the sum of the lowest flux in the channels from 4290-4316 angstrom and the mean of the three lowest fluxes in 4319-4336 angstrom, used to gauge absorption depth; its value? 0.60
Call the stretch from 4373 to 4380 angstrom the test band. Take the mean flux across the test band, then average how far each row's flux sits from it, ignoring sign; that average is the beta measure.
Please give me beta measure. 0.133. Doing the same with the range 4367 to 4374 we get 0.082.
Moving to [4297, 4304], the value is 0.080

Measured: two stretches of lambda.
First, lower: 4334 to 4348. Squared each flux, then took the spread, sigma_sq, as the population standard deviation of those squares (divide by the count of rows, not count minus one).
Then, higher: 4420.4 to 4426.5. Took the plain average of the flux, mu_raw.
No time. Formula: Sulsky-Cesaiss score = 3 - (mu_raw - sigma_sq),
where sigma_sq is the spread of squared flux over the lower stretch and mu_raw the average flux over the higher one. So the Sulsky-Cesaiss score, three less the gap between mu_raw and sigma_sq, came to 2.18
